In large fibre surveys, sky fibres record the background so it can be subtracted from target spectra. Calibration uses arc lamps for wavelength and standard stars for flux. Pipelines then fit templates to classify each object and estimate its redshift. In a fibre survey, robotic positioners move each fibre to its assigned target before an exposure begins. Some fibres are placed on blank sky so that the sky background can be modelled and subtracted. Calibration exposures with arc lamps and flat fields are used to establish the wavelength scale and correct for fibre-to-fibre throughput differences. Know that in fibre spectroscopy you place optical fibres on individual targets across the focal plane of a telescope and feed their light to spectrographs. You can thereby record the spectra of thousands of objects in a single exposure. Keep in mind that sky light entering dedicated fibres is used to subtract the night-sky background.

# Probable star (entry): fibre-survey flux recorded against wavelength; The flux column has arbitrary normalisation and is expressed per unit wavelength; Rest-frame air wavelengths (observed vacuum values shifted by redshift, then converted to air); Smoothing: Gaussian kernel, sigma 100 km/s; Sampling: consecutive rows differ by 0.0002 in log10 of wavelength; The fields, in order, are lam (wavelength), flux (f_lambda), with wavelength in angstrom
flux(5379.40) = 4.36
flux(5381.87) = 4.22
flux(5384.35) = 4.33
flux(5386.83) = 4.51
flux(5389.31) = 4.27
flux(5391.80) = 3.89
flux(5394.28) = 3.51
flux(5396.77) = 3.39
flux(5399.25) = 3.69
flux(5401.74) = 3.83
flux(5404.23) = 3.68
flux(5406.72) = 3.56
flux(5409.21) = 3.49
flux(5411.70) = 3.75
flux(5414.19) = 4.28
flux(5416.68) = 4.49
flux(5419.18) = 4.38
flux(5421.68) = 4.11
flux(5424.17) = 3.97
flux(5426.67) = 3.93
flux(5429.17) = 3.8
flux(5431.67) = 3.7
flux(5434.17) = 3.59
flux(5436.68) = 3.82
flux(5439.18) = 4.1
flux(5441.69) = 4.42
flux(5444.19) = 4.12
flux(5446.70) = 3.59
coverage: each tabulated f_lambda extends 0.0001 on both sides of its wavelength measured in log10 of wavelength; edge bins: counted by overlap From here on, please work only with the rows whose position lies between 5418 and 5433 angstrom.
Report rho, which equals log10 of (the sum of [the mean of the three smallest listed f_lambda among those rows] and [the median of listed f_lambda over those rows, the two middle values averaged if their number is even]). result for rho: 0.890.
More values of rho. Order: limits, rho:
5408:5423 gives 0.902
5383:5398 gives 0.885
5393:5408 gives 0.852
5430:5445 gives 0.884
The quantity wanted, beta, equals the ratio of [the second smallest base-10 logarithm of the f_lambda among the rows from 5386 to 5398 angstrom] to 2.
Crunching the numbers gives 0.273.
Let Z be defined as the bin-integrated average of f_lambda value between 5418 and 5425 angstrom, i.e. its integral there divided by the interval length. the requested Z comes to 4.16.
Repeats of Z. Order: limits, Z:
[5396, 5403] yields 3.65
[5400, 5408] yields 3.69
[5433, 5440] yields 3.82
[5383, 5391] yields 4.34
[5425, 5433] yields 3.82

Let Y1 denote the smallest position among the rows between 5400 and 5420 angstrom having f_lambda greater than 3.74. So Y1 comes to 5401.74 angstrom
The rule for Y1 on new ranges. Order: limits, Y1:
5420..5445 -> 5421.68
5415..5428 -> 5416.68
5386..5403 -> 5386.83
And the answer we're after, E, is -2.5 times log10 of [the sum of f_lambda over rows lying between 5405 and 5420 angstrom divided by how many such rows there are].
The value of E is -1.50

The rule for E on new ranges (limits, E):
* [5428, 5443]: -1.48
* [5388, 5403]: -1.44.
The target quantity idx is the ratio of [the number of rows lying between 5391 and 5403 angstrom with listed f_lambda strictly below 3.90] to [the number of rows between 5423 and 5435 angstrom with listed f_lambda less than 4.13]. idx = 1.0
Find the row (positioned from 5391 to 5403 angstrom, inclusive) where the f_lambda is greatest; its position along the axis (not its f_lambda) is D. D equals 5391.80 angstrom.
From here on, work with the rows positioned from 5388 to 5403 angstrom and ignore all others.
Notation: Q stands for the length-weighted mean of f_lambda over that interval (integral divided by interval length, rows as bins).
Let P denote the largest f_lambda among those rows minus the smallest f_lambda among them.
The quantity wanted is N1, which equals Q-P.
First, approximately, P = 0.88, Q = 3.76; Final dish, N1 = 2.9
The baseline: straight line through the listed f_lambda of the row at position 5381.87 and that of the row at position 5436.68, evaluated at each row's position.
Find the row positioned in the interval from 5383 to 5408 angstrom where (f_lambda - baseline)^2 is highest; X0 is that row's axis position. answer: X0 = 5396.77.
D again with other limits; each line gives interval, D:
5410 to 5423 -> 5416.68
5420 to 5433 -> 5421.68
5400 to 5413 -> 5401.74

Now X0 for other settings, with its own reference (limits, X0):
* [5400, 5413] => 5409.21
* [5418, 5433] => 5419.18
